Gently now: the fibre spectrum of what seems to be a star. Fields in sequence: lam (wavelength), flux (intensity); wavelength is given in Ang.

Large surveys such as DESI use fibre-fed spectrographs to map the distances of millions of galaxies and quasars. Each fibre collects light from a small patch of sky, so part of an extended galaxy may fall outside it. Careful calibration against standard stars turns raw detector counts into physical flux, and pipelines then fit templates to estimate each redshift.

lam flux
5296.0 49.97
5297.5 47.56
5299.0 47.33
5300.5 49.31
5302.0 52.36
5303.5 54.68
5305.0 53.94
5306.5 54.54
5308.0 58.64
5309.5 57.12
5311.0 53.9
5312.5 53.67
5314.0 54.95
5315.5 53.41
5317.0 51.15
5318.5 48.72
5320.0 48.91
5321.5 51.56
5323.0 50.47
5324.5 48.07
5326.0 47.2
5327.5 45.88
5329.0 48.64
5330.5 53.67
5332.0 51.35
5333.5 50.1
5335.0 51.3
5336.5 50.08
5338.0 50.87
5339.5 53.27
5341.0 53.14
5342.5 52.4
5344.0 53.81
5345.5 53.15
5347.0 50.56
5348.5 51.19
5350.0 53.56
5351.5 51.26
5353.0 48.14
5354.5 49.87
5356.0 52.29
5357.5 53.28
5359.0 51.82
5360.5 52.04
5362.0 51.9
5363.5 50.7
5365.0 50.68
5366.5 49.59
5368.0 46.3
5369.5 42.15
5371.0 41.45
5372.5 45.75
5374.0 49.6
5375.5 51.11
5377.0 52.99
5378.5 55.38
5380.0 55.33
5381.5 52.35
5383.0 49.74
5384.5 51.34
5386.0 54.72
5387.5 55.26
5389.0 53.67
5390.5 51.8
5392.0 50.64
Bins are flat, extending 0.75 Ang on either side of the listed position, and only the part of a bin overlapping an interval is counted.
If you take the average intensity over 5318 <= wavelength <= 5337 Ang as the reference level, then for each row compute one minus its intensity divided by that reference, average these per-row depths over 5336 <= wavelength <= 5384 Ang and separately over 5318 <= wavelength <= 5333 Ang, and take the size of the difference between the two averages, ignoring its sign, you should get 0.027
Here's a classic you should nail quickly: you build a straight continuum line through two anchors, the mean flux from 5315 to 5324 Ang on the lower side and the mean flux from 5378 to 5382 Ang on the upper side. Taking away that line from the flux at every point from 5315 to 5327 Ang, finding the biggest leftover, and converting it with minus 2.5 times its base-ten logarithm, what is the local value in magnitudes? -1.2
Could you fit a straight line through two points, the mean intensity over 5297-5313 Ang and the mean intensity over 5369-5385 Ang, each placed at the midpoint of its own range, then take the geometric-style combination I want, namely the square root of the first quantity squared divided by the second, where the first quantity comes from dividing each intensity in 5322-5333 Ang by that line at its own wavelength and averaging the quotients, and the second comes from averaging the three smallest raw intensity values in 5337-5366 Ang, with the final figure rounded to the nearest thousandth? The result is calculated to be 0.135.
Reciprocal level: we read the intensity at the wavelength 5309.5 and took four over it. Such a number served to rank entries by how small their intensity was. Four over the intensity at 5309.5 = 0.070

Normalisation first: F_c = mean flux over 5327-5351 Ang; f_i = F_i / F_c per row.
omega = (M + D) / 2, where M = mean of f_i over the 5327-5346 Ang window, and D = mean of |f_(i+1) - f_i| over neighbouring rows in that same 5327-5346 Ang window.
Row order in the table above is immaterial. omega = 0.515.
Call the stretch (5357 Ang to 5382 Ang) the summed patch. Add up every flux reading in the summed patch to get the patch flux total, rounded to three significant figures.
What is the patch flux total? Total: 852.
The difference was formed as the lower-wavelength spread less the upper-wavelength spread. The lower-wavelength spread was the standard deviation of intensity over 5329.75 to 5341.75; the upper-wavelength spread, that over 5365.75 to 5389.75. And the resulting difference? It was -3.0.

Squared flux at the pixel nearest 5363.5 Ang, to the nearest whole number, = 2570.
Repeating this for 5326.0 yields 2228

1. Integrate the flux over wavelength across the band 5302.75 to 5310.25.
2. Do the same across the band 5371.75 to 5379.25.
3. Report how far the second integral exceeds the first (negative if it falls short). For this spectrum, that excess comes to -36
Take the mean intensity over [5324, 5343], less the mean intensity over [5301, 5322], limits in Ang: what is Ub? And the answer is -2.9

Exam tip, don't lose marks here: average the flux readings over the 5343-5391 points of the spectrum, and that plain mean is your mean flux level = 51.0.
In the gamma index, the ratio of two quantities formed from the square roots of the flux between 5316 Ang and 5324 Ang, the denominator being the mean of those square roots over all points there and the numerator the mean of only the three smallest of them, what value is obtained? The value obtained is 0.992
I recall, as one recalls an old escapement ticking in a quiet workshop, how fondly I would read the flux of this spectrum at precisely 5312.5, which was 53.67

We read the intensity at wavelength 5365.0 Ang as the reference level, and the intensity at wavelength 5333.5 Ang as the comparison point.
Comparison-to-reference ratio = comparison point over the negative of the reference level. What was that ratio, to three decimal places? -0.989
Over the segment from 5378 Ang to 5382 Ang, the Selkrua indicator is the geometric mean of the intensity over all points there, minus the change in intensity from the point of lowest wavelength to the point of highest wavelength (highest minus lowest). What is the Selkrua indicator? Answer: 57.4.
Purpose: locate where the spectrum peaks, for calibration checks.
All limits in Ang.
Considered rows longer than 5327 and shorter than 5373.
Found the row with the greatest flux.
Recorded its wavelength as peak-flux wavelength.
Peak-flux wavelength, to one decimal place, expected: 5344.0 Ang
